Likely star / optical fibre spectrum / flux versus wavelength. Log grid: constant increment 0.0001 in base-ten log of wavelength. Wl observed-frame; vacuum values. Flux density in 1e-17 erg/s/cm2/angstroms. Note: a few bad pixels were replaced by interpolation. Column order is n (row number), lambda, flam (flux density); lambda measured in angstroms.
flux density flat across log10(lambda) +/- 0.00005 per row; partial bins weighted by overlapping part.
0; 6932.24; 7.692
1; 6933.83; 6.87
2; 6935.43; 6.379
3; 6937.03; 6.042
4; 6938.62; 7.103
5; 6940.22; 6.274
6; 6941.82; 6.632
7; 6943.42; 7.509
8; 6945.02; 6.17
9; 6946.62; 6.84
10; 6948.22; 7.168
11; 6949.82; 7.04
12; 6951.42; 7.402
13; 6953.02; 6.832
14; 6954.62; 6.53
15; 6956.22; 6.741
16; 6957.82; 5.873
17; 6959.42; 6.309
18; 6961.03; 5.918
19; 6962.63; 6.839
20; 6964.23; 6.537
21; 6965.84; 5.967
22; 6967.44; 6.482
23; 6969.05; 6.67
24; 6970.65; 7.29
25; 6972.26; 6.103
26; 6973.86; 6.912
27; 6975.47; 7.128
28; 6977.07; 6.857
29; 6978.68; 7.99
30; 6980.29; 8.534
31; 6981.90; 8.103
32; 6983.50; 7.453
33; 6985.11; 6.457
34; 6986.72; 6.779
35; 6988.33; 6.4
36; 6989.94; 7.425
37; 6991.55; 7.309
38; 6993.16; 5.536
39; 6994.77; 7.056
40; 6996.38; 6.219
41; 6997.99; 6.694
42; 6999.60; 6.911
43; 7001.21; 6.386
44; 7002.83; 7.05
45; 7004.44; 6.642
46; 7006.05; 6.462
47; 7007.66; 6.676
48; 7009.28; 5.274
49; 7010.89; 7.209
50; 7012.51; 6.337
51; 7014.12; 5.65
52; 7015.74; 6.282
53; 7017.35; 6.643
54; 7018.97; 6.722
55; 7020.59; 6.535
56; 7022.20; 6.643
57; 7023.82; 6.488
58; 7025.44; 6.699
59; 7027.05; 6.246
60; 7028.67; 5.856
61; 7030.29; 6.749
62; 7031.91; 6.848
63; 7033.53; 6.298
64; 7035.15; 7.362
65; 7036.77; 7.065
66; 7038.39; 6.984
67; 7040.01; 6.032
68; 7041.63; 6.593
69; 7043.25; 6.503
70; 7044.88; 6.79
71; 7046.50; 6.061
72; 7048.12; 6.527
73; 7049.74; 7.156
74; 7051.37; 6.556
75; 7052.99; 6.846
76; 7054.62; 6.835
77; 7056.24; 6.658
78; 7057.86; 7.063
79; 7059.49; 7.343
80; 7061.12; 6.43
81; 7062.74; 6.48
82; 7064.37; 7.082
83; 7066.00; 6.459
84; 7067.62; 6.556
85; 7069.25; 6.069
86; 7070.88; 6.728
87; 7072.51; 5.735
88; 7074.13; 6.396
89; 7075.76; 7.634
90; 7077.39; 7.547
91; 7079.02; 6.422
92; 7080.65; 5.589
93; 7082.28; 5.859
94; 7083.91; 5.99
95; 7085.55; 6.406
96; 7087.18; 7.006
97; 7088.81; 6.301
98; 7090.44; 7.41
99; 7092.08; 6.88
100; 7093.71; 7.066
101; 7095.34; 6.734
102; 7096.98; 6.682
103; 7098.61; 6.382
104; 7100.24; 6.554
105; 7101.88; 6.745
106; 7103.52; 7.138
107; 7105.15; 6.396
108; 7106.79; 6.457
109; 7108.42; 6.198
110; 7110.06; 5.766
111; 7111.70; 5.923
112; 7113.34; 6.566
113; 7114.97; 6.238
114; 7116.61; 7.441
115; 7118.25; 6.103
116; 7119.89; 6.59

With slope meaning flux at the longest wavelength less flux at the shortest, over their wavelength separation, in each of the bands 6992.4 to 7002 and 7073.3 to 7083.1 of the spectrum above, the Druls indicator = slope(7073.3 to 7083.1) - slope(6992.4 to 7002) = -0.17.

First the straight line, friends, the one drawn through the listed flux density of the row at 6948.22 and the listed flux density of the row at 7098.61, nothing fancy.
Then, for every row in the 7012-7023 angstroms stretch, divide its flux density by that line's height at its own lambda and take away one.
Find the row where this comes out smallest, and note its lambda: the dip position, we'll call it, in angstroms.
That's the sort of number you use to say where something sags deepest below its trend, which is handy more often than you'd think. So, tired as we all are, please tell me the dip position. 7014.12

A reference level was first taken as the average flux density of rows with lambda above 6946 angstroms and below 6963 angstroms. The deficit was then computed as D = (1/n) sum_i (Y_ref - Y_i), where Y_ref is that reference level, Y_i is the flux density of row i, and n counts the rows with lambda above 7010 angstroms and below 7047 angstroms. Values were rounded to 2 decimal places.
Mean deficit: 0.13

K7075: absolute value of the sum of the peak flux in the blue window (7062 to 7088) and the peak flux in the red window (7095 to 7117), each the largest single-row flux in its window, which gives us 15.1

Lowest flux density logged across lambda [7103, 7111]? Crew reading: 5.766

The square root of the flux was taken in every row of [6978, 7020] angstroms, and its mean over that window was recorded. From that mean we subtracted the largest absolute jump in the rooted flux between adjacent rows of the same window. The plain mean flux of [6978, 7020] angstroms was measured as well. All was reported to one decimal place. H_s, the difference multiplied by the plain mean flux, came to 15.0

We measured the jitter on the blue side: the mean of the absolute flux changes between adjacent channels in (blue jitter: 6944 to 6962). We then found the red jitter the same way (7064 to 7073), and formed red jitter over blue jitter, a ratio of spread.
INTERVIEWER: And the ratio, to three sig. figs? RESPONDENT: 1.34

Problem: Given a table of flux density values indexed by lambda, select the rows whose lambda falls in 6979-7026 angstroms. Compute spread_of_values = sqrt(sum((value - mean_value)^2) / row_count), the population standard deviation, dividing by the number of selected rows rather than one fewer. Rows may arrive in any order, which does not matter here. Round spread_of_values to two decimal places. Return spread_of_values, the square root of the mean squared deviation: 0.66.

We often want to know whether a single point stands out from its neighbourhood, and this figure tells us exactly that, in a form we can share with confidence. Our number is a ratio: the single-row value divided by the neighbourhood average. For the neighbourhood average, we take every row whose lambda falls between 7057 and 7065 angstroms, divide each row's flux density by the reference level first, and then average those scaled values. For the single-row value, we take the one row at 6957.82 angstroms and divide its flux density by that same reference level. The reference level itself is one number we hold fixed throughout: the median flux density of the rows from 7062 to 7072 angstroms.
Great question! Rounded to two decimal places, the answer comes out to 0.85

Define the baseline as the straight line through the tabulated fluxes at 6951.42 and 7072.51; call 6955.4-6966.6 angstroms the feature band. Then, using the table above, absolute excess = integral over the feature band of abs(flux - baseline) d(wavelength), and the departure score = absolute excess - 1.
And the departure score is 9.7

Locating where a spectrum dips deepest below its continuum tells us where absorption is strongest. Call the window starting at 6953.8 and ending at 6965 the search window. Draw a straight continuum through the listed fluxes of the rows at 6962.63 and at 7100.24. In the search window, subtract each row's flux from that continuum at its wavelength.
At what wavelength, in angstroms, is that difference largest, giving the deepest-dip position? 6957.82 angstroms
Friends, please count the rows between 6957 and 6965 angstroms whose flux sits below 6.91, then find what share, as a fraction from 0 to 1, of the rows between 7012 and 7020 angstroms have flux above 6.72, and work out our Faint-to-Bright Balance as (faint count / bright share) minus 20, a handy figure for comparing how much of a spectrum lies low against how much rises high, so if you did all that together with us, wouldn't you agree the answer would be 5.0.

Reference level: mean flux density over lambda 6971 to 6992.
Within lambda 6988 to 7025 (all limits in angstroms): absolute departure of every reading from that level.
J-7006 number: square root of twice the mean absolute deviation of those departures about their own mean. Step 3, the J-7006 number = 0.844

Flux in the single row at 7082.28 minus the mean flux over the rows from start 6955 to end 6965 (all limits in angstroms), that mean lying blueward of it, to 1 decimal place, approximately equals -0.5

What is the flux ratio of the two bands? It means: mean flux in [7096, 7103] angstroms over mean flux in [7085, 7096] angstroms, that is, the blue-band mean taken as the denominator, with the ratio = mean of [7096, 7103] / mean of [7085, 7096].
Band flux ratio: 0.97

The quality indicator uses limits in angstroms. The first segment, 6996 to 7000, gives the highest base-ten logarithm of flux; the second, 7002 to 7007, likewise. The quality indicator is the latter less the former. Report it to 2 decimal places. 0.01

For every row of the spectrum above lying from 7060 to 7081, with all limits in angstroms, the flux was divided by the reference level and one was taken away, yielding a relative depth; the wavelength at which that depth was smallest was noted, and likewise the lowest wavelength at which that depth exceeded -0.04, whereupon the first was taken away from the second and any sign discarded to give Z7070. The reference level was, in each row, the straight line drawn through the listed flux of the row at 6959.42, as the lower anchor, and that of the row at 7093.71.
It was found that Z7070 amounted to 16.3 angstroms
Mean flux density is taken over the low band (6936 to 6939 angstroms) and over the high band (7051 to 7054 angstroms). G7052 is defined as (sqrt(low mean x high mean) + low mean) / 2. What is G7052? 6.6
